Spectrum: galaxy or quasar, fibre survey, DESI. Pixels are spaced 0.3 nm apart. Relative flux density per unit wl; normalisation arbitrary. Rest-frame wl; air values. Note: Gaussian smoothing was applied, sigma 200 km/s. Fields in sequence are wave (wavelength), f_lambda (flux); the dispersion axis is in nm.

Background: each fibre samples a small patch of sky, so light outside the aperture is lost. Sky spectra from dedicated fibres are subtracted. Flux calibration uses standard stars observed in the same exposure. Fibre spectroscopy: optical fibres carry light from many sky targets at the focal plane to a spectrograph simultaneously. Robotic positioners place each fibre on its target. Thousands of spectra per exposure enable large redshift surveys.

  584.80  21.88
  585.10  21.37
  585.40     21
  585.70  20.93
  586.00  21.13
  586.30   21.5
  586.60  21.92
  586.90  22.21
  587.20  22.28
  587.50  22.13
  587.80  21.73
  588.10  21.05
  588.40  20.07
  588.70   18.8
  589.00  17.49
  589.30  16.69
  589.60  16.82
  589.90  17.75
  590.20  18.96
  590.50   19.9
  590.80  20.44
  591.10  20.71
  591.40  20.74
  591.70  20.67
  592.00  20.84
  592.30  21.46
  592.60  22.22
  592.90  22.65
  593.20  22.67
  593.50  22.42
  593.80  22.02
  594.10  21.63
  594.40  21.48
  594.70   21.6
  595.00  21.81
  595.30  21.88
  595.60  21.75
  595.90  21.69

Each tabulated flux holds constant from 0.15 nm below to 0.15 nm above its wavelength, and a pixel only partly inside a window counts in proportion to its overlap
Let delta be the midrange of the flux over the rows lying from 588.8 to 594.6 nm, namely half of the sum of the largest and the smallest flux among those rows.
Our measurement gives 19.7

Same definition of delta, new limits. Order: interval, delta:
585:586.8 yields 21.4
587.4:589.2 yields 19.8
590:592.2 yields 19.9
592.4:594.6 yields 22.1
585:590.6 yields 19.5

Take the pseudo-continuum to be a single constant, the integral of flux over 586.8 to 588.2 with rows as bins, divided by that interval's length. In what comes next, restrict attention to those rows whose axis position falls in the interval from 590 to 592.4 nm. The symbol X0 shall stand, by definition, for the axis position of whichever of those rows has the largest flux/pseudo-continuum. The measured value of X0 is 592.30 nm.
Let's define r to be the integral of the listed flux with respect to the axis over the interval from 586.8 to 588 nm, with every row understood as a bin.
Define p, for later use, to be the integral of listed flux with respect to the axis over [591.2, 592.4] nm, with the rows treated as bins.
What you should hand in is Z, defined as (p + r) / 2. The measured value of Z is 25.8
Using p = 25.1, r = 26.4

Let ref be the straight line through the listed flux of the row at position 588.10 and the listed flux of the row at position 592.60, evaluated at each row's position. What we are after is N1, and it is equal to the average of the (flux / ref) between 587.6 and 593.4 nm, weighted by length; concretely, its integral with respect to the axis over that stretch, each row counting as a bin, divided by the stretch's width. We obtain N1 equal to 0.93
